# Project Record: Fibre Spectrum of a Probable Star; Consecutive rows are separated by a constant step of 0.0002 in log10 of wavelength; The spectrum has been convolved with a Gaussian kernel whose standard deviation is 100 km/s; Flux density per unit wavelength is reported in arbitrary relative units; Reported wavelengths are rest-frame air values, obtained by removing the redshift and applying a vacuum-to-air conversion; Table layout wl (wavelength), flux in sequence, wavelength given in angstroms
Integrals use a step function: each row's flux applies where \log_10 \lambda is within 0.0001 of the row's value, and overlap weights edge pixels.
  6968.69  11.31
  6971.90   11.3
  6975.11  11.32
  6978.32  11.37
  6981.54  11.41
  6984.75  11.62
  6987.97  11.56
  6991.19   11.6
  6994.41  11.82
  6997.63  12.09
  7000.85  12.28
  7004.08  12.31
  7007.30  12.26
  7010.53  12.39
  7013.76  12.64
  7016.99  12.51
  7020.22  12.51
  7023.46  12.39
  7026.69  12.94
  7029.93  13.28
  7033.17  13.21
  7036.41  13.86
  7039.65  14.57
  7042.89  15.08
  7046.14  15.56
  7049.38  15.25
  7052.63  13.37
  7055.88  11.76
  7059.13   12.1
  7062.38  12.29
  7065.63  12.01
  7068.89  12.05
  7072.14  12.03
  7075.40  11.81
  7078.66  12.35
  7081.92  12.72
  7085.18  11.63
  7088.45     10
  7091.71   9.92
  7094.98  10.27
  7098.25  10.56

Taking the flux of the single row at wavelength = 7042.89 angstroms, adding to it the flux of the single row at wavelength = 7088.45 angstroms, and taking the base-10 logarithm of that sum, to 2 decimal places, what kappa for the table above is 1.40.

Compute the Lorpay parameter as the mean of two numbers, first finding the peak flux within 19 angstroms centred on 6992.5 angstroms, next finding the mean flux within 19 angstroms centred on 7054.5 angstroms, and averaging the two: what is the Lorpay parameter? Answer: 12.8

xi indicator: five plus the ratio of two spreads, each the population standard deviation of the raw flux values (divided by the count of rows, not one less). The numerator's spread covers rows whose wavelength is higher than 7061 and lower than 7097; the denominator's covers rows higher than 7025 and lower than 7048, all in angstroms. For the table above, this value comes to 6.0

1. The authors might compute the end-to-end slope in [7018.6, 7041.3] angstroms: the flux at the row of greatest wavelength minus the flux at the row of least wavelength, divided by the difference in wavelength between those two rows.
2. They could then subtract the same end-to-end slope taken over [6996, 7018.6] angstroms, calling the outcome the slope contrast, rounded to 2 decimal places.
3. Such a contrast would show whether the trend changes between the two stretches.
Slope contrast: 0.08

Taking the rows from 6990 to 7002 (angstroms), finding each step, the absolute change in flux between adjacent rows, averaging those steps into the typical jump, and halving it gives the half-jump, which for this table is 0.11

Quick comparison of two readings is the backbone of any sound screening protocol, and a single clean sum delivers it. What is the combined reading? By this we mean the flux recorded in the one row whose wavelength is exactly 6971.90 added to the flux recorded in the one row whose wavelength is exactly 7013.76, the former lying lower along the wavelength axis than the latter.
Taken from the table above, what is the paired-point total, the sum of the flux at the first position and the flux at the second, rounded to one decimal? 23.9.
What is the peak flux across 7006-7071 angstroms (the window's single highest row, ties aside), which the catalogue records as 15.56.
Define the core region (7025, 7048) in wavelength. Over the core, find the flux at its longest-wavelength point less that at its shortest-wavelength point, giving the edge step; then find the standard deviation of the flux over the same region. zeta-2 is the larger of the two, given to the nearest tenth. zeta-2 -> 2.6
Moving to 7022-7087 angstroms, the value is 1.2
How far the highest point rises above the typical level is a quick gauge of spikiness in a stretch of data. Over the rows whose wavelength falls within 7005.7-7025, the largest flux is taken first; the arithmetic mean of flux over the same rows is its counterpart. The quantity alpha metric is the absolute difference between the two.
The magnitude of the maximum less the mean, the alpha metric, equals 0.2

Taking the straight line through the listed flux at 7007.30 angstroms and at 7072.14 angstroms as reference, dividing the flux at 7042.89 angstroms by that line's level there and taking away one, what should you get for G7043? 0.24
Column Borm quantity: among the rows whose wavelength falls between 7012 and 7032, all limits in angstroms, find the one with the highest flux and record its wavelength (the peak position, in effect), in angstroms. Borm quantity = 7029.93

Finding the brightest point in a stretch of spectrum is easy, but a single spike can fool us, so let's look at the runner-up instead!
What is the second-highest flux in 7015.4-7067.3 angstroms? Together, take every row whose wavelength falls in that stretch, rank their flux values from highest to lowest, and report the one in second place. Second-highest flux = 15.25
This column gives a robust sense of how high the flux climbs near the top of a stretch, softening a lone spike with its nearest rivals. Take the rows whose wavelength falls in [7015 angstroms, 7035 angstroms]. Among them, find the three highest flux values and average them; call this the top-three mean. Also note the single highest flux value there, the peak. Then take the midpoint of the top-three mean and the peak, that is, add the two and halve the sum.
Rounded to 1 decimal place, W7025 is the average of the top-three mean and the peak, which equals 13.2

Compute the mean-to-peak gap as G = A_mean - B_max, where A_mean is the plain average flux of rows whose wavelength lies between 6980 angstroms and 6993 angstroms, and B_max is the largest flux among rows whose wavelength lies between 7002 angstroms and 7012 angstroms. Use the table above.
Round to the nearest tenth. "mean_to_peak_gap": -0.8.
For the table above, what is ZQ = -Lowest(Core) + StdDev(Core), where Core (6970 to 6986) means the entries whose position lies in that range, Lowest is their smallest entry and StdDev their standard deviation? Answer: -11.2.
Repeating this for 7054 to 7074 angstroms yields -11.6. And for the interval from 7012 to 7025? -12.3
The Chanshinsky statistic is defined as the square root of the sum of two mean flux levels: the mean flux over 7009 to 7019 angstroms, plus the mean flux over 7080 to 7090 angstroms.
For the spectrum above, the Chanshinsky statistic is 4.90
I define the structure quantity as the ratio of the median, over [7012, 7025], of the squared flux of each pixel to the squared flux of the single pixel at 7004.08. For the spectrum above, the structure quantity 1.0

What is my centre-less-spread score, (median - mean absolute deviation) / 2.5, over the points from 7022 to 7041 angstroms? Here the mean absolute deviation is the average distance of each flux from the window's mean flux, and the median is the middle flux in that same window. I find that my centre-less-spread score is 5.1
